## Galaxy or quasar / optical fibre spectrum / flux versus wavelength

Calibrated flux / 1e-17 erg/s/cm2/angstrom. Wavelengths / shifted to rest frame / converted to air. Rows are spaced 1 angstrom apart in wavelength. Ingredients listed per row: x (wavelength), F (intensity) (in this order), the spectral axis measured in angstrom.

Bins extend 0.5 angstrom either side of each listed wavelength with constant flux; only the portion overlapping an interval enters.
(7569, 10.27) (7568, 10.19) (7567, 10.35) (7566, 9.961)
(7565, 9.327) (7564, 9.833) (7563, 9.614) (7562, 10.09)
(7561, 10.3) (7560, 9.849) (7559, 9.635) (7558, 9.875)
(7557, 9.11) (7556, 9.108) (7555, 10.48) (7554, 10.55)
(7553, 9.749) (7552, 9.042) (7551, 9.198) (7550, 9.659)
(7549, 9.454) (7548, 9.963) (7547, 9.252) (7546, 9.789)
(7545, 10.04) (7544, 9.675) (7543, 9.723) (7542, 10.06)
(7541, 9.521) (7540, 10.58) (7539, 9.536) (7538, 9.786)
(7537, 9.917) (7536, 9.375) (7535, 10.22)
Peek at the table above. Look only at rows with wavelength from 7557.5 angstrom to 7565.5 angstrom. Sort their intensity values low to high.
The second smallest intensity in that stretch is 9.614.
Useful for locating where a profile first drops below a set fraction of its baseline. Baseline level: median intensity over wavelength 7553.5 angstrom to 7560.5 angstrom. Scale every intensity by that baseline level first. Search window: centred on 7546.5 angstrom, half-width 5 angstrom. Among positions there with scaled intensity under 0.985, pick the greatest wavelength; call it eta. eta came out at 7551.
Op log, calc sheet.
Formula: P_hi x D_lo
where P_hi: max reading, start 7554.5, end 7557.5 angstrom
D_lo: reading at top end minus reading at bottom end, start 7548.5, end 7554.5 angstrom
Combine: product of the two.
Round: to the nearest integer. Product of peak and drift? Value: 11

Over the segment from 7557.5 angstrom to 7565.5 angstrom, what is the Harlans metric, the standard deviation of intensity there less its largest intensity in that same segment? -10.0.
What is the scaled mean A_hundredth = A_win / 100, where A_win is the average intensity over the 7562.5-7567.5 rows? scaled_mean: 0.098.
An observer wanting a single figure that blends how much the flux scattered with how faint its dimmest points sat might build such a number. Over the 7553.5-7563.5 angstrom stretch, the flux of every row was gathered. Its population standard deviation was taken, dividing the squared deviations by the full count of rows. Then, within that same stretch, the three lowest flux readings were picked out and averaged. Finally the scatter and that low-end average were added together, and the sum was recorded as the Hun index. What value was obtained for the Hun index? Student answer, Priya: 9.8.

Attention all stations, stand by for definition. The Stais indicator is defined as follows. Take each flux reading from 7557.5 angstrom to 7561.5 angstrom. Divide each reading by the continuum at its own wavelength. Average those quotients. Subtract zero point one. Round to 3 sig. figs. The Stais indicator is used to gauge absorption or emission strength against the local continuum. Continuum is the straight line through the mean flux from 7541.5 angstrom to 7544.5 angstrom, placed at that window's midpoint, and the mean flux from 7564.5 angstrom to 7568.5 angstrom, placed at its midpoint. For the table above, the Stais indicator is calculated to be 0.900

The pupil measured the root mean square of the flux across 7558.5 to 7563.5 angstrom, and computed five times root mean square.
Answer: 49.5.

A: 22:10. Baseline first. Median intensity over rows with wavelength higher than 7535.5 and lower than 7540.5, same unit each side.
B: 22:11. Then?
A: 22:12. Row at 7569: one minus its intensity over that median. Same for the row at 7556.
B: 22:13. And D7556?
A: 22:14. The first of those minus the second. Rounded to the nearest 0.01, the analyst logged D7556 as -0.12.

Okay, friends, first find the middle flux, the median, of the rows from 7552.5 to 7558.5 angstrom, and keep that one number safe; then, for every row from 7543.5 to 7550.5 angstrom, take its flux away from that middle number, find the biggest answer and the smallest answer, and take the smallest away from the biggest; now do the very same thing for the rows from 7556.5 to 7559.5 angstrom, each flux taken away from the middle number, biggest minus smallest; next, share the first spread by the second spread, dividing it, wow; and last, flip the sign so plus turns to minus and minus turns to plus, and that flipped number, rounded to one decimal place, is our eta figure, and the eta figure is -1.0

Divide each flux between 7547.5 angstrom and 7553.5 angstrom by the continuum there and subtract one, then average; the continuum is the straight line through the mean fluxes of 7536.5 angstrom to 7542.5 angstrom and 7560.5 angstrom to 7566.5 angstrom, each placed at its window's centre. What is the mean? -0.037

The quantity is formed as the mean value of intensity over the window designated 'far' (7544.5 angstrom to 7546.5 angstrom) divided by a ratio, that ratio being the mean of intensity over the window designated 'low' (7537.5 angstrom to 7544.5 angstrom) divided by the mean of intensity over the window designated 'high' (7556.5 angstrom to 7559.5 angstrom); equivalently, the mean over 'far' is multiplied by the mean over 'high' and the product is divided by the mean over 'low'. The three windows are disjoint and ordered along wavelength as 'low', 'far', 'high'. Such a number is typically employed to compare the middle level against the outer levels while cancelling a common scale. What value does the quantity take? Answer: 9.6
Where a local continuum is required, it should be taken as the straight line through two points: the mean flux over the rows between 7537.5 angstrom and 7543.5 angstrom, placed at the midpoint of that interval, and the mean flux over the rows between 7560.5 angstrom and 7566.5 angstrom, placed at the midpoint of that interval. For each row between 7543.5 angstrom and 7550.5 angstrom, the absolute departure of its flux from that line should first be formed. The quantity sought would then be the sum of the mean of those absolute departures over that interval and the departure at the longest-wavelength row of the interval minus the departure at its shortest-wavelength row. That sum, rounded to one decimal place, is 0.3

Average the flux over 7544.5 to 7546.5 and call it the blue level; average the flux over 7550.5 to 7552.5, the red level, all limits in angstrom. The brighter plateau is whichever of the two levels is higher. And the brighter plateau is 9.91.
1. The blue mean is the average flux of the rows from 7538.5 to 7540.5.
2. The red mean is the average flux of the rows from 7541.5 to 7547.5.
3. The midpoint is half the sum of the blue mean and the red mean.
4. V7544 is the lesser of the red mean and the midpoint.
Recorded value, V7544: 9.76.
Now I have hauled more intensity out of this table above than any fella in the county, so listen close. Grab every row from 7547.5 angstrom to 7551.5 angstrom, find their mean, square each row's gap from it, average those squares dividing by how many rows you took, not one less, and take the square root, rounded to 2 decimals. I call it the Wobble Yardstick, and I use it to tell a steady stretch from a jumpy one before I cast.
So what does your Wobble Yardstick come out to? 0.28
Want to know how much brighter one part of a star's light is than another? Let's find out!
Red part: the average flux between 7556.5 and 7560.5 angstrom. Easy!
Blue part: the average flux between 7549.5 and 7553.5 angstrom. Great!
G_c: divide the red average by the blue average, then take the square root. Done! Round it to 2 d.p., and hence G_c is 1.01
